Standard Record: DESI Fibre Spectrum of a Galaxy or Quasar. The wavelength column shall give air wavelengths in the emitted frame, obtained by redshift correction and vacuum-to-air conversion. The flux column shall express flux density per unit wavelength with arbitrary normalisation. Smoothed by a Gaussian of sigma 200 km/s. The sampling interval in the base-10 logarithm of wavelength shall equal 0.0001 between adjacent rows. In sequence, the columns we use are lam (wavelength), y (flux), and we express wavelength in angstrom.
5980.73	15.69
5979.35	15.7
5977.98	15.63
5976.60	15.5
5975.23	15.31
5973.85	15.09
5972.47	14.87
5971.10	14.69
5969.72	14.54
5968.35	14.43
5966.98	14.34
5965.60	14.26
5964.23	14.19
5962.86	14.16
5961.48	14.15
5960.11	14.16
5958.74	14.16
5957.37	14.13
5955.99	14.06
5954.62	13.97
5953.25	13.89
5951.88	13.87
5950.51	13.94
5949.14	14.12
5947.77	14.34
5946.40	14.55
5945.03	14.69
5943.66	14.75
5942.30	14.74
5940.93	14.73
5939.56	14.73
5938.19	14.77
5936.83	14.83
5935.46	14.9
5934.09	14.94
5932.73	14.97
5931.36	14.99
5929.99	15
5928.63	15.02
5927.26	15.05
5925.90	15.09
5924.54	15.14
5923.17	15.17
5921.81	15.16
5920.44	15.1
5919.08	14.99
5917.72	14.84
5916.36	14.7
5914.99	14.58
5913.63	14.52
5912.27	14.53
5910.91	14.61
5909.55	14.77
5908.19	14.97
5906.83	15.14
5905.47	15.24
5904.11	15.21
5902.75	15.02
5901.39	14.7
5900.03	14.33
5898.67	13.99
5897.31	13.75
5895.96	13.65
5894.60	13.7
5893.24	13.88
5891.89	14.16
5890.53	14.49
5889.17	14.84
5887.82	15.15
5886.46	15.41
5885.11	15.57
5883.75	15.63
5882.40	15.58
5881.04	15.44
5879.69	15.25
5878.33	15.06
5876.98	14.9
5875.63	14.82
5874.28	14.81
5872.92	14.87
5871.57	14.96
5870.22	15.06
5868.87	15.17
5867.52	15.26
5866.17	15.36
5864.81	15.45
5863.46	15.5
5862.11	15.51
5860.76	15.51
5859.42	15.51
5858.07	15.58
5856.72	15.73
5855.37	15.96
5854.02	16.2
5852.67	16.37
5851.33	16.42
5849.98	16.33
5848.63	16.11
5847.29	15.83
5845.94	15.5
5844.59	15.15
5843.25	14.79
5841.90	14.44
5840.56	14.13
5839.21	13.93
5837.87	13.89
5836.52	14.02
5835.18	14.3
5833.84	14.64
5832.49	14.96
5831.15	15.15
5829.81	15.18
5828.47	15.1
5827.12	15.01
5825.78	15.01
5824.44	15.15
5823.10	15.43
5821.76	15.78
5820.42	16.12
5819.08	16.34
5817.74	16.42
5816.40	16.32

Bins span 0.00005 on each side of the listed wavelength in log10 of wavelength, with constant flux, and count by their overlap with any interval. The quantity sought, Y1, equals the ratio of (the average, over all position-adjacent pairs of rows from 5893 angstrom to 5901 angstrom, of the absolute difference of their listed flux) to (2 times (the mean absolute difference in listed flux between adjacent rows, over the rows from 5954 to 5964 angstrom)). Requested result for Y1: 2.6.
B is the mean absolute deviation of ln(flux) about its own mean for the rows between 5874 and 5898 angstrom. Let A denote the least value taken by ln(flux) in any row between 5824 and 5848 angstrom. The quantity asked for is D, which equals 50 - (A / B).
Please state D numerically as -18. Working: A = 2.63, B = 0.039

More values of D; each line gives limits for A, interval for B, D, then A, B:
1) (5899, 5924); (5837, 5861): -9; 2.66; 0.045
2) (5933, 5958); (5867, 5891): -104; 2.63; 0.017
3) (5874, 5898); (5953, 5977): -52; 2.61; 0.026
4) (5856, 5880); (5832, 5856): 0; 2.70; 0.054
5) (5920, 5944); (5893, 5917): -42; 2.69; 0.029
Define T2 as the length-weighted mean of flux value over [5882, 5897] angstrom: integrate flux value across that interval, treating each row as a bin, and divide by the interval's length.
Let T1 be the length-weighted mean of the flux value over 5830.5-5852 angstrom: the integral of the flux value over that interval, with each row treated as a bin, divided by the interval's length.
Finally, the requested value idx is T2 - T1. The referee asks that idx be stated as -0.3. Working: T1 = 15.0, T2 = 14.7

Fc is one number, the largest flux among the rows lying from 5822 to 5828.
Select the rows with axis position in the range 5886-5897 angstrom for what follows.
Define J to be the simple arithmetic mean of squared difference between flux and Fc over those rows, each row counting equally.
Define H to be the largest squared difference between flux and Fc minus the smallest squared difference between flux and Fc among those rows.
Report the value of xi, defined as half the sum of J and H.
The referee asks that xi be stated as 2.3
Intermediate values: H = 3.2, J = 1.4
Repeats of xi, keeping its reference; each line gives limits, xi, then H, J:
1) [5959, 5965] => 0.9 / 0.1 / 1.6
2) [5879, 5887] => 0.0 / 0.0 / 0.0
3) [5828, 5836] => 0.8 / 1.2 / 0.4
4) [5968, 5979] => 0.7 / 1.0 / 0.4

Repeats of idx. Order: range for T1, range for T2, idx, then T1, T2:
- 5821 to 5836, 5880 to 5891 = 0.2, 15.1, 15.3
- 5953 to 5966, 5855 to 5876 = 1.2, 14.1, 15.3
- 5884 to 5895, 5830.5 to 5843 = -0.3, 14.7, 14.4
